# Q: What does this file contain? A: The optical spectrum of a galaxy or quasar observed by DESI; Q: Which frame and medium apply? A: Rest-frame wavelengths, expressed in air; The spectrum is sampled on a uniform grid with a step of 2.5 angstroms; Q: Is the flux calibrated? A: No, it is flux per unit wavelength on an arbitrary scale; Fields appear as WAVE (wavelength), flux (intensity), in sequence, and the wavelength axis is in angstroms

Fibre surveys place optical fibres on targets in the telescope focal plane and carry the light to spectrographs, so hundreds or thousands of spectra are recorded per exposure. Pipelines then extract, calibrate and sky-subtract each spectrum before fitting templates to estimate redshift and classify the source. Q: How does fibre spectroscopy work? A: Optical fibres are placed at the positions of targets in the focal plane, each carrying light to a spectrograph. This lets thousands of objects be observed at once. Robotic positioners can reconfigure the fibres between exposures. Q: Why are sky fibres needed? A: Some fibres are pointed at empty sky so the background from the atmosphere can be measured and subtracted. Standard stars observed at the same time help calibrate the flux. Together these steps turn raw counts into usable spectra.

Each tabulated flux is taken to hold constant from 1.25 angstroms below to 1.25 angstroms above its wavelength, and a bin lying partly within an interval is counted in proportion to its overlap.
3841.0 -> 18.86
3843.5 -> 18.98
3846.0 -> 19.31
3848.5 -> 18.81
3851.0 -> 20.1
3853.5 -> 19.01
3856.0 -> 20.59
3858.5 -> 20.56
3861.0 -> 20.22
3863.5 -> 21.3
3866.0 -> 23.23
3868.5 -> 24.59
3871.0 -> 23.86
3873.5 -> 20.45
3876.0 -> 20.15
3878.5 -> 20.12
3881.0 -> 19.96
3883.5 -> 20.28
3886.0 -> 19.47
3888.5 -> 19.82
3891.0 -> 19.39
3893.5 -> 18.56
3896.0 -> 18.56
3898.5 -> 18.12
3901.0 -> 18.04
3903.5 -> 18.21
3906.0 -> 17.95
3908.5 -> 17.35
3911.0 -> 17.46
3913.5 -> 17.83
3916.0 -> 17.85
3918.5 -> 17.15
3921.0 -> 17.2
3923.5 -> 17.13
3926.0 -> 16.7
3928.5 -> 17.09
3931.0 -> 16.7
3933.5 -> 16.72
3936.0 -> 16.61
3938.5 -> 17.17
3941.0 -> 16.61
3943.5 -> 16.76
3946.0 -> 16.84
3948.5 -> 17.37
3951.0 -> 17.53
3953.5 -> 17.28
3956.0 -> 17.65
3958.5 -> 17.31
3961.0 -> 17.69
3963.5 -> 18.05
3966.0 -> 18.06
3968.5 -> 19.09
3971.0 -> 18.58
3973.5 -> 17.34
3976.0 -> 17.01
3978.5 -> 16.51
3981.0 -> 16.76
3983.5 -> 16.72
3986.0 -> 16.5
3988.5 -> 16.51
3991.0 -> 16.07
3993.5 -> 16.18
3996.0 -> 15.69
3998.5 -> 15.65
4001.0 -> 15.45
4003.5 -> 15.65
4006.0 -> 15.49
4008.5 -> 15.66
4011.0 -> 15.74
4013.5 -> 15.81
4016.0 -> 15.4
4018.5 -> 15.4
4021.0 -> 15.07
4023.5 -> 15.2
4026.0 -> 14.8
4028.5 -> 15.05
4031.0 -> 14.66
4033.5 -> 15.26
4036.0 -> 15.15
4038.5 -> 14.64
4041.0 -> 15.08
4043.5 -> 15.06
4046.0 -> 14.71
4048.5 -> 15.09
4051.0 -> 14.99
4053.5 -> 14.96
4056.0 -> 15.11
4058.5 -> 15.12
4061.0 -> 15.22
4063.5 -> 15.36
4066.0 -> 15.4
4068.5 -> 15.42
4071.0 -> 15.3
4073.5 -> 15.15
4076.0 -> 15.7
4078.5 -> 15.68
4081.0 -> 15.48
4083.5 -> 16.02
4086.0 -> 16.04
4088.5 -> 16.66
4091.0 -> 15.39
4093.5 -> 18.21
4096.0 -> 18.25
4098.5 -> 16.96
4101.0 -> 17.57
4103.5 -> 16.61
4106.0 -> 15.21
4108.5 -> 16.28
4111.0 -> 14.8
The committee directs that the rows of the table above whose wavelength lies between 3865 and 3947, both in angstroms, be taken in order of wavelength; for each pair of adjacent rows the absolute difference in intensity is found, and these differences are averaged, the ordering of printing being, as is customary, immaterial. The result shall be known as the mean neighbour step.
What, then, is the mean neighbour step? 0.45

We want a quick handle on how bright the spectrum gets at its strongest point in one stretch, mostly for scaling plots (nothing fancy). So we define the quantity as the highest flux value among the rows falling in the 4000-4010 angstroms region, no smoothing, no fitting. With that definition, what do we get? 15.66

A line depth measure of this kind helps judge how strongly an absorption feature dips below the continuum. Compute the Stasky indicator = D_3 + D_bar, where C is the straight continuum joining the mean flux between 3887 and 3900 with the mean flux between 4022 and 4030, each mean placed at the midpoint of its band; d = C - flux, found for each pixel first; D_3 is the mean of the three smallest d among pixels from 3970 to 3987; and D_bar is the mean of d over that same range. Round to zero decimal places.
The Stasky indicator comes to -2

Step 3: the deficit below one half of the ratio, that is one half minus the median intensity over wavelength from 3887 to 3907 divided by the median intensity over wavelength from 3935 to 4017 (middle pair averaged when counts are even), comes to -0.60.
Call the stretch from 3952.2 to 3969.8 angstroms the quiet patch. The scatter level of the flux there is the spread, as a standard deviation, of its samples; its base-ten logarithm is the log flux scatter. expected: -0.2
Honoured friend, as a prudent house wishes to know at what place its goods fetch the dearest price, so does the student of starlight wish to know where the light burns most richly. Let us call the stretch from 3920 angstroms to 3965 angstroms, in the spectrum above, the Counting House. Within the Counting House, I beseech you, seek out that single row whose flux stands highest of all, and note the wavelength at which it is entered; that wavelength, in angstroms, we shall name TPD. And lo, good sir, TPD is 3963.5 angstroms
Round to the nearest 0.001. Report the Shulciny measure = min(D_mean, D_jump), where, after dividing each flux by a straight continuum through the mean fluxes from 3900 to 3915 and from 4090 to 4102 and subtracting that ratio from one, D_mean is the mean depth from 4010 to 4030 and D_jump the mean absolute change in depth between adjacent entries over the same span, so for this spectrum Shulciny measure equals 0.013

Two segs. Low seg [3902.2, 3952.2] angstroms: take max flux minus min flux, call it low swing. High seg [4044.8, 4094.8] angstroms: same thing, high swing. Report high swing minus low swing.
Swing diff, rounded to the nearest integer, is 2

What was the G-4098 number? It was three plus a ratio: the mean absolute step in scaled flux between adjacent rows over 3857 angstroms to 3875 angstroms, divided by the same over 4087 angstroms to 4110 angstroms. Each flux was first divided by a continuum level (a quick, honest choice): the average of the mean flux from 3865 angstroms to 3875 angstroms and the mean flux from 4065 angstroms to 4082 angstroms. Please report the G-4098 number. 4.2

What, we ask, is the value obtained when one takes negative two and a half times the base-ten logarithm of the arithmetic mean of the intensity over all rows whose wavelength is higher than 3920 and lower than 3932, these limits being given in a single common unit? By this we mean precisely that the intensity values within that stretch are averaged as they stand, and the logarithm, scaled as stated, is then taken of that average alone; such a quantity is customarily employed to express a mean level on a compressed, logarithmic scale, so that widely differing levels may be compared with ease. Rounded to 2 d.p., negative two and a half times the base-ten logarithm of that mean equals -3.07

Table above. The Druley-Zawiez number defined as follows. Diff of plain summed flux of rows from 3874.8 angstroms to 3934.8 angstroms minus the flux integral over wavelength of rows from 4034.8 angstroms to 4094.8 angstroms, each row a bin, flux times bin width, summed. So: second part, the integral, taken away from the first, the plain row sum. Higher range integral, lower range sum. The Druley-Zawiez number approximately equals -490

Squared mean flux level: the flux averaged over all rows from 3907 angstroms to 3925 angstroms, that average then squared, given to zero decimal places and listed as 304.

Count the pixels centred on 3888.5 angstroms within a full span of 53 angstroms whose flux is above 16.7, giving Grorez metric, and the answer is 21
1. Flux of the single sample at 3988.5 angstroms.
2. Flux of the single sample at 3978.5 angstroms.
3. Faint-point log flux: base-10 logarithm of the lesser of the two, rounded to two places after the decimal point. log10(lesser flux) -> 1.22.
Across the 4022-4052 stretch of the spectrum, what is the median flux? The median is 15.1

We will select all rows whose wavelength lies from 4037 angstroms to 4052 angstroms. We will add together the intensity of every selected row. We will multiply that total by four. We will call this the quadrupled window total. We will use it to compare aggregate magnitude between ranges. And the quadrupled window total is 358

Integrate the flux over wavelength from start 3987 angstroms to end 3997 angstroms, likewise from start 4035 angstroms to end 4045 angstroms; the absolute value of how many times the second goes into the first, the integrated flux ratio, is 1.08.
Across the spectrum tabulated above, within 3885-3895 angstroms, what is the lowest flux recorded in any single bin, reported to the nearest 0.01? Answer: 18.56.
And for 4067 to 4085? 15.15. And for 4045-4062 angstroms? 14.71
